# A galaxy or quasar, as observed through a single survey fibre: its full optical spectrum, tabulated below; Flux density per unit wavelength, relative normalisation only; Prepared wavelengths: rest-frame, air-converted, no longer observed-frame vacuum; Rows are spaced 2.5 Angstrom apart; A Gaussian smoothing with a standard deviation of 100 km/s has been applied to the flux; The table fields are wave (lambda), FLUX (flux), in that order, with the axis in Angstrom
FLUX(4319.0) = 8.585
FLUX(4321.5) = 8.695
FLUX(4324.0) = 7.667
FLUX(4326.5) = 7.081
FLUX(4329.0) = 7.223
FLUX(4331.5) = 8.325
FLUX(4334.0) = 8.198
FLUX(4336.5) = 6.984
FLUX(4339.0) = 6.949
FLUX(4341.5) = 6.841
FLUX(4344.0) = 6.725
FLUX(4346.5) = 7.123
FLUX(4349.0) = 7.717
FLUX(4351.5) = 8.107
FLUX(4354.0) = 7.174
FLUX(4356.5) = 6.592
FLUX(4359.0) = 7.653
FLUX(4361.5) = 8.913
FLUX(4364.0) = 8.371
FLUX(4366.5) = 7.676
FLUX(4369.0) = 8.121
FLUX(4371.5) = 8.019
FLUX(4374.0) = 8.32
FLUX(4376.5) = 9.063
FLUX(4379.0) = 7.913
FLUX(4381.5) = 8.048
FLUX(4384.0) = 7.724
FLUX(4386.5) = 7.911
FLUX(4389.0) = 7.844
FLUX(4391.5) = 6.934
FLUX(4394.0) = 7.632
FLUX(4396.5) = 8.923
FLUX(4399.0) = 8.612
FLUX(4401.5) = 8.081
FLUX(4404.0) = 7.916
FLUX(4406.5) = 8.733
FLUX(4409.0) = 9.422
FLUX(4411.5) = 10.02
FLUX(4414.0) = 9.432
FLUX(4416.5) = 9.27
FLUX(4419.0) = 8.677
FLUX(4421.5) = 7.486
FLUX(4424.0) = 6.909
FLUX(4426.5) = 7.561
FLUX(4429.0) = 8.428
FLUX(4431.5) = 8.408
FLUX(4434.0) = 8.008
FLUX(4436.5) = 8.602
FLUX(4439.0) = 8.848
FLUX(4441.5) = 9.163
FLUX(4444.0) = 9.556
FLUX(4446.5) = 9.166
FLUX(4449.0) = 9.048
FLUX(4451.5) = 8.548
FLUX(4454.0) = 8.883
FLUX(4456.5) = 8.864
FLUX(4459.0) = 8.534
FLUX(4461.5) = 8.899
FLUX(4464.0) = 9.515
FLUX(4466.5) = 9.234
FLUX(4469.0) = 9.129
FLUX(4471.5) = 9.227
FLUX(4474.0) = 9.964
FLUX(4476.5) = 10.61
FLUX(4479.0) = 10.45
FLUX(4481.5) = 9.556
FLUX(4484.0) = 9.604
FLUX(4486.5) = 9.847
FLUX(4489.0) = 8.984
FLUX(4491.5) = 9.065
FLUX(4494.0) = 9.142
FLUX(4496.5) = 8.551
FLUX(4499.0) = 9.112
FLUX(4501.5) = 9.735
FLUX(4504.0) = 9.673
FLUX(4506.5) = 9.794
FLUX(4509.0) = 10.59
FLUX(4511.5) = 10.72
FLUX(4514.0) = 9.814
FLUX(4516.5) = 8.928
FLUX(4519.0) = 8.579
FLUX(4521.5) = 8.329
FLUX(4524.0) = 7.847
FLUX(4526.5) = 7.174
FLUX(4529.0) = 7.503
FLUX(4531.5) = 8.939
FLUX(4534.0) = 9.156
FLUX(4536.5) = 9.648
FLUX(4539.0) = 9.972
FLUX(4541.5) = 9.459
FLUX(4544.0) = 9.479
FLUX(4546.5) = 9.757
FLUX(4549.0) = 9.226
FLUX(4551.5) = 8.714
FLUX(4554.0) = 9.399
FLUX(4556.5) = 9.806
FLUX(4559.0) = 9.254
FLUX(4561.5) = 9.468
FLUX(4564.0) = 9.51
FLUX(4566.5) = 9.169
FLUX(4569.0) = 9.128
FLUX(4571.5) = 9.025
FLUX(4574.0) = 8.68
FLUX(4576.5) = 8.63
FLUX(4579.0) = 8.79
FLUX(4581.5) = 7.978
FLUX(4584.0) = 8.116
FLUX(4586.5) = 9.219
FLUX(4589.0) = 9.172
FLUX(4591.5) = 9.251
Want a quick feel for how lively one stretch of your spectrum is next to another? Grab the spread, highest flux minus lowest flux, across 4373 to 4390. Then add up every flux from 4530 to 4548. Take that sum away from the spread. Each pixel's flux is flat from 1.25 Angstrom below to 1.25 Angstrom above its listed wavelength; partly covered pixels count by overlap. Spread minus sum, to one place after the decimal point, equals -65.1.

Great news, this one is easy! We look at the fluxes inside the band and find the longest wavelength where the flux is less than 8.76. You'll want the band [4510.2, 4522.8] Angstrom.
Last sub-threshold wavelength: 4521.5 Angstrom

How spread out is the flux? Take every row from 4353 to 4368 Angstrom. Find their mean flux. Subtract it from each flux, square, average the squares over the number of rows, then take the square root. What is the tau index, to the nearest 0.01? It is 0.76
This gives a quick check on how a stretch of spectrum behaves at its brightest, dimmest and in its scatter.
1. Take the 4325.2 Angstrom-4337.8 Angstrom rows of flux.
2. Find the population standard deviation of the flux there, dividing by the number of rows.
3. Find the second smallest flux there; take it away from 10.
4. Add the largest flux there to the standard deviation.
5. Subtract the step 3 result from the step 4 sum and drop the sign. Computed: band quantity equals 6.0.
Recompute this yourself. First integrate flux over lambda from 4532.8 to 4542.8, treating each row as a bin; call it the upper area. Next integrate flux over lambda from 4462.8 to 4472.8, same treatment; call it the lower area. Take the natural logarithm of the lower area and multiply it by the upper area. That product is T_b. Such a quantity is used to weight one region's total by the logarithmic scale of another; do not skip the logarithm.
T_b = 433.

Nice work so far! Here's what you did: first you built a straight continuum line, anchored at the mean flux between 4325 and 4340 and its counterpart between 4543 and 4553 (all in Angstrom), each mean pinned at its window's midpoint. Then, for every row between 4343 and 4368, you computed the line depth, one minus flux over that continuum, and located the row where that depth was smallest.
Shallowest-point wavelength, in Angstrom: 4361.5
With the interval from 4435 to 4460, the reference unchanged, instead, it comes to 4444.0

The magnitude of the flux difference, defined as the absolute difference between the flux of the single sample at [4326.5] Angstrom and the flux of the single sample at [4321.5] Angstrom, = 1.61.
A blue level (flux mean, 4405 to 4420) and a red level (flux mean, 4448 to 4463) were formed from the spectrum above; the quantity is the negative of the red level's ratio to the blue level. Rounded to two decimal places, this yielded -0.95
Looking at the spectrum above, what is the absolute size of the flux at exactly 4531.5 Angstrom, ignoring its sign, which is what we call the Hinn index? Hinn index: 8.9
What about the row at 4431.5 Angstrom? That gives 8.4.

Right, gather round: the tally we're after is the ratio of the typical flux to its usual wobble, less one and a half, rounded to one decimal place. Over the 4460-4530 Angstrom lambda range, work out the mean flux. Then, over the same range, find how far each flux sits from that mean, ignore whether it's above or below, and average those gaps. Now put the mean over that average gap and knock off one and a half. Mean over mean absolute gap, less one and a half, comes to 12.4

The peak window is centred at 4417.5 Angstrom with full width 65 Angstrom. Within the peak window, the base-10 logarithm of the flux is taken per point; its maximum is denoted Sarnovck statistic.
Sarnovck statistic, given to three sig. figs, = 1.00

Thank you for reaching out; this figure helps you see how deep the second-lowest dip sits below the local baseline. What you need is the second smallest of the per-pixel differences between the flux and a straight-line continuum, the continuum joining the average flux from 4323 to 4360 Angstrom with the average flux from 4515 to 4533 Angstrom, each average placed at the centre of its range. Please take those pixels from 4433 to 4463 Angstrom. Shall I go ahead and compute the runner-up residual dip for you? 0.6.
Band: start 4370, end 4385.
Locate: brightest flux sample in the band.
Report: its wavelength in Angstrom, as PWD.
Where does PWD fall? 4376.5 Angstrom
